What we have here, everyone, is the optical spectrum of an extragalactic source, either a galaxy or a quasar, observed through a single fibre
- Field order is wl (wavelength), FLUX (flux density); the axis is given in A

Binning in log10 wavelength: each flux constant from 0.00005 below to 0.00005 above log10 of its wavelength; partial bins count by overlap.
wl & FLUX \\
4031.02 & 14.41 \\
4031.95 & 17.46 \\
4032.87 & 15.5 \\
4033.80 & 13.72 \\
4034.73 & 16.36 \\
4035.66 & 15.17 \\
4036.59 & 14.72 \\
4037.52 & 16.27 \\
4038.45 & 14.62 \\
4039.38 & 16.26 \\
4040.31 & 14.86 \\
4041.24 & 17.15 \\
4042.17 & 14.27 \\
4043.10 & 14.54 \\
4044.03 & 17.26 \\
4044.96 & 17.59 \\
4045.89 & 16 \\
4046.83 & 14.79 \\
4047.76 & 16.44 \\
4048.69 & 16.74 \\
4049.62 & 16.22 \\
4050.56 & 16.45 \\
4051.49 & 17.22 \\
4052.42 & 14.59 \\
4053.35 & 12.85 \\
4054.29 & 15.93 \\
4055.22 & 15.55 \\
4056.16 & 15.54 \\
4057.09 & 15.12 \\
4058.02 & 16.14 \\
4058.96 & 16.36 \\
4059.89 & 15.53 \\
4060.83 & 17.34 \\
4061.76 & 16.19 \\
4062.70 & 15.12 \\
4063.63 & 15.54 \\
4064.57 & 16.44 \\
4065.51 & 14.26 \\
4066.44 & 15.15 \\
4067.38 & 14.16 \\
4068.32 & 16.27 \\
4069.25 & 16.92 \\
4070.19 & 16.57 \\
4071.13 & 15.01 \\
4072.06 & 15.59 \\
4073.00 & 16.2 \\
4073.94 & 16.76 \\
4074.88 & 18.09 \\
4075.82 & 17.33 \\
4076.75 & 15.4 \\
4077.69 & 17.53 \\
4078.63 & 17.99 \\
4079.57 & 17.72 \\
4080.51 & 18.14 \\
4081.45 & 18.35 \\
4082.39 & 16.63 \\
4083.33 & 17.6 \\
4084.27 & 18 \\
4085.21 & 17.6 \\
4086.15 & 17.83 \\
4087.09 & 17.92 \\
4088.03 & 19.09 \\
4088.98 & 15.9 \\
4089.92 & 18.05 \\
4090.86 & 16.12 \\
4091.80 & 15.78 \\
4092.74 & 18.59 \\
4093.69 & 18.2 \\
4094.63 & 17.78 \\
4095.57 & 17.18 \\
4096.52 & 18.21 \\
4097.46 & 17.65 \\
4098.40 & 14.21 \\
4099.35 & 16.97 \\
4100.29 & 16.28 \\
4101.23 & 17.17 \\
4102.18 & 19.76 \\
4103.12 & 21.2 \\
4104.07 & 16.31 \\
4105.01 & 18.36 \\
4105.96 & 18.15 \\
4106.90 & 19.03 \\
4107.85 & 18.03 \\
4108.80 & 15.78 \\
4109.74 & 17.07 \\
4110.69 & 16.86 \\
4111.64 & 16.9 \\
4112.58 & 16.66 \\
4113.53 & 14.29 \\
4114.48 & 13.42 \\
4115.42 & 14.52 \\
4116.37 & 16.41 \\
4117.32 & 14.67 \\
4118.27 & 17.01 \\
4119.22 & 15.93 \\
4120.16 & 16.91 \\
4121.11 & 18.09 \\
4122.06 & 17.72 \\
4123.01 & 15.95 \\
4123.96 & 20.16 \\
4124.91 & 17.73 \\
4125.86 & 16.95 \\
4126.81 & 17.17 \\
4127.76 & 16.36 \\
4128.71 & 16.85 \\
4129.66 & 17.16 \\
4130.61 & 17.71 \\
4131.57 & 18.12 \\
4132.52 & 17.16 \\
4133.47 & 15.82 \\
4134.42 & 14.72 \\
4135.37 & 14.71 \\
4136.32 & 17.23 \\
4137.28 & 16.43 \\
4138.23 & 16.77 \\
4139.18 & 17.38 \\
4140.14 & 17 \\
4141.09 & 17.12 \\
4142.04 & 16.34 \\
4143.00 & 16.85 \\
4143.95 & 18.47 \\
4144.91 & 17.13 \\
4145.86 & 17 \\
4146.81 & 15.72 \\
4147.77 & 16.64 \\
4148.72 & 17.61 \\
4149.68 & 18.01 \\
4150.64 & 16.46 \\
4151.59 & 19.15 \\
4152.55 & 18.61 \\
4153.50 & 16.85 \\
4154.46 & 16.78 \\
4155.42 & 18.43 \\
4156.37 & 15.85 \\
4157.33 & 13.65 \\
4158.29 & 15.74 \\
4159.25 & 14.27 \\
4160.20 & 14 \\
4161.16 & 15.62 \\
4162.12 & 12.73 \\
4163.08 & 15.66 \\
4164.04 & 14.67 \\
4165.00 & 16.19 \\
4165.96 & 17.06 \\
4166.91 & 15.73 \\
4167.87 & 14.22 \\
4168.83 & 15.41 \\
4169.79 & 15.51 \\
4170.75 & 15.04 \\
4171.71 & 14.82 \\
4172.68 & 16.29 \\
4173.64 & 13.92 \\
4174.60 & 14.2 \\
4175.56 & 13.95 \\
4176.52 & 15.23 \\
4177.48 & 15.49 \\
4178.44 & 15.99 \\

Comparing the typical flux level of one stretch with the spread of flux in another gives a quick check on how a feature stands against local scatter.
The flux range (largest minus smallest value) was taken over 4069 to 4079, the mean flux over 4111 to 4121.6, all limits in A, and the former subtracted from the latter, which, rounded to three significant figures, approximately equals 12.8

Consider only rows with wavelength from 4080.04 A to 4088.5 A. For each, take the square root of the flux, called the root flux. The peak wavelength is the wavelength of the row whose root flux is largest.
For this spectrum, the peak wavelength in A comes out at 4088.03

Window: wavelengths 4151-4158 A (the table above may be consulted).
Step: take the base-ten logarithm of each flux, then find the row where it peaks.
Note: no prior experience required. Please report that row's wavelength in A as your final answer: 4151.59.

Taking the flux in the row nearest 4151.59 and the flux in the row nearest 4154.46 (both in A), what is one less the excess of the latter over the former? 3.4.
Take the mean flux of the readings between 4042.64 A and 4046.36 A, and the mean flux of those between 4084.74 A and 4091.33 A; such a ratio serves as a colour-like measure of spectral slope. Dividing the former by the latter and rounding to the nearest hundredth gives 0.93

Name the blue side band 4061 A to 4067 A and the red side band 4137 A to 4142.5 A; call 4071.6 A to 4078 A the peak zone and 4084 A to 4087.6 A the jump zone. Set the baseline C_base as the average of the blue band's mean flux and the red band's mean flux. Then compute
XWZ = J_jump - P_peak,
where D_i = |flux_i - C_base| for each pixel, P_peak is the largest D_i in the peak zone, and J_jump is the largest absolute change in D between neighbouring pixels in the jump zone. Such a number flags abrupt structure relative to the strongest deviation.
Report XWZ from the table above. -1.5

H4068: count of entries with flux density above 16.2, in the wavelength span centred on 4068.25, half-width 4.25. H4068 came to 4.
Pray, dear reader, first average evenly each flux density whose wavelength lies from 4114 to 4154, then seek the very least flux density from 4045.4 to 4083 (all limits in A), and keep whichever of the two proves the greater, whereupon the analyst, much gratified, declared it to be 16.9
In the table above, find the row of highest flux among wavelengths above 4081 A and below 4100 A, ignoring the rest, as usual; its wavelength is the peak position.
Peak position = 4088.03 A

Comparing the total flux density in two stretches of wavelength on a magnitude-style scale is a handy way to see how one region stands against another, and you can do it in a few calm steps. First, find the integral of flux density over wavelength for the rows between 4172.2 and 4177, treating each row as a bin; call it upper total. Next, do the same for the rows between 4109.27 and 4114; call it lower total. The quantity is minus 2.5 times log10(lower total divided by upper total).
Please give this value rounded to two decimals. -0.10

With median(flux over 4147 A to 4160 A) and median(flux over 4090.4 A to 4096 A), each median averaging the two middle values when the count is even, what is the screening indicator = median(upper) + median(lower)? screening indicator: 34.3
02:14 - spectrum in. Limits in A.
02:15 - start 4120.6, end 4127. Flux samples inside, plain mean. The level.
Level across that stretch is 17.7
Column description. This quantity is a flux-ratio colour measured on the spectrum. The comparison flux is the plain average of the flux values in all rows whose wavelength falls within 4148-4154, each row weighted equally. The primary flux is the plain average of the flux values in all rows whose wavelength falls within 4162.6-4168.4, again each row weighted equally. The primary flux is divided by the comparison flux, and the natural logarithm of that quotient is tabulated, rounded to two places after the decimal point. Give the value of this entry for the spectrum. -0.13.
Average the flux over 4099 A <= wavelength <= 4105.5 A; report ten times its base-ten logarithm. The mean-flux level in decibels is 12.6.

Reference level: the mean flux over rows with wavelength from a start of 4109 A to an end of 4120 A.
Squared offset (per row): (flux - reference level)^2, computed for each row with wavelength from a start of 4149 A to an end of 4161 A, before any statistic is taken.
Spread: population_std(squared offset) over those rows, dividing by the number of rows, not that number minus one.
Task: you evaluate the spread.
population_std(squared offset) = 3.4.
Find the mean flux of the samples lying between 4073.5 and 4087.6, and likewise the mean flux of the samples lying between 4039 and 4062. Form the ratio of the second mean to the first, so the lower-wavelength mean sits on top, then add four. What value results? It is 4.91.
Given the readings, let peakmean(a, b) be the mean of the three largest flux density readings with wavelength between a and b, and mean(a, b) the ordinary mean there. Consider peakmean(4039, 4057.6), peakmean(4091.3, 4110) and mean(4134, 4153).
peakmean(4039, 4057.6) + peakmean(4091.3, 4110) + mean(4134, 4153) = 54.3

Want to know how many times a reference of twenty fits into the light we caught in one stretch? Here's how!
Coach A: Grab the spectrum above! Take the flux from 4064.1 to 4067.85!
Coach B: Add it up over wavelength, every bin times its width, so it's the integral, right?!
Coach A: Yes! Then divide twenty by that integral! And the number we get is 0.356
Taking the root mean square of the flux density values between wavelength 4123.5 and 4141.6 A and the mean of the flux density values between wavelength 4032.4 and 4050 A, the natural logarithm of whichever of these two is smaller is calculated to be 2.75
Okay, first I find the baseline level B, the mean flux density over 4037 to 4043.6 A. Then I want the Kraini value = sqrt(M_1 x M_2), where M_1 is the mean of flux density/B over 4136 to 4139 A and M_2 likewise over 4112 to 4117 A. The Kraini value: 1.03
